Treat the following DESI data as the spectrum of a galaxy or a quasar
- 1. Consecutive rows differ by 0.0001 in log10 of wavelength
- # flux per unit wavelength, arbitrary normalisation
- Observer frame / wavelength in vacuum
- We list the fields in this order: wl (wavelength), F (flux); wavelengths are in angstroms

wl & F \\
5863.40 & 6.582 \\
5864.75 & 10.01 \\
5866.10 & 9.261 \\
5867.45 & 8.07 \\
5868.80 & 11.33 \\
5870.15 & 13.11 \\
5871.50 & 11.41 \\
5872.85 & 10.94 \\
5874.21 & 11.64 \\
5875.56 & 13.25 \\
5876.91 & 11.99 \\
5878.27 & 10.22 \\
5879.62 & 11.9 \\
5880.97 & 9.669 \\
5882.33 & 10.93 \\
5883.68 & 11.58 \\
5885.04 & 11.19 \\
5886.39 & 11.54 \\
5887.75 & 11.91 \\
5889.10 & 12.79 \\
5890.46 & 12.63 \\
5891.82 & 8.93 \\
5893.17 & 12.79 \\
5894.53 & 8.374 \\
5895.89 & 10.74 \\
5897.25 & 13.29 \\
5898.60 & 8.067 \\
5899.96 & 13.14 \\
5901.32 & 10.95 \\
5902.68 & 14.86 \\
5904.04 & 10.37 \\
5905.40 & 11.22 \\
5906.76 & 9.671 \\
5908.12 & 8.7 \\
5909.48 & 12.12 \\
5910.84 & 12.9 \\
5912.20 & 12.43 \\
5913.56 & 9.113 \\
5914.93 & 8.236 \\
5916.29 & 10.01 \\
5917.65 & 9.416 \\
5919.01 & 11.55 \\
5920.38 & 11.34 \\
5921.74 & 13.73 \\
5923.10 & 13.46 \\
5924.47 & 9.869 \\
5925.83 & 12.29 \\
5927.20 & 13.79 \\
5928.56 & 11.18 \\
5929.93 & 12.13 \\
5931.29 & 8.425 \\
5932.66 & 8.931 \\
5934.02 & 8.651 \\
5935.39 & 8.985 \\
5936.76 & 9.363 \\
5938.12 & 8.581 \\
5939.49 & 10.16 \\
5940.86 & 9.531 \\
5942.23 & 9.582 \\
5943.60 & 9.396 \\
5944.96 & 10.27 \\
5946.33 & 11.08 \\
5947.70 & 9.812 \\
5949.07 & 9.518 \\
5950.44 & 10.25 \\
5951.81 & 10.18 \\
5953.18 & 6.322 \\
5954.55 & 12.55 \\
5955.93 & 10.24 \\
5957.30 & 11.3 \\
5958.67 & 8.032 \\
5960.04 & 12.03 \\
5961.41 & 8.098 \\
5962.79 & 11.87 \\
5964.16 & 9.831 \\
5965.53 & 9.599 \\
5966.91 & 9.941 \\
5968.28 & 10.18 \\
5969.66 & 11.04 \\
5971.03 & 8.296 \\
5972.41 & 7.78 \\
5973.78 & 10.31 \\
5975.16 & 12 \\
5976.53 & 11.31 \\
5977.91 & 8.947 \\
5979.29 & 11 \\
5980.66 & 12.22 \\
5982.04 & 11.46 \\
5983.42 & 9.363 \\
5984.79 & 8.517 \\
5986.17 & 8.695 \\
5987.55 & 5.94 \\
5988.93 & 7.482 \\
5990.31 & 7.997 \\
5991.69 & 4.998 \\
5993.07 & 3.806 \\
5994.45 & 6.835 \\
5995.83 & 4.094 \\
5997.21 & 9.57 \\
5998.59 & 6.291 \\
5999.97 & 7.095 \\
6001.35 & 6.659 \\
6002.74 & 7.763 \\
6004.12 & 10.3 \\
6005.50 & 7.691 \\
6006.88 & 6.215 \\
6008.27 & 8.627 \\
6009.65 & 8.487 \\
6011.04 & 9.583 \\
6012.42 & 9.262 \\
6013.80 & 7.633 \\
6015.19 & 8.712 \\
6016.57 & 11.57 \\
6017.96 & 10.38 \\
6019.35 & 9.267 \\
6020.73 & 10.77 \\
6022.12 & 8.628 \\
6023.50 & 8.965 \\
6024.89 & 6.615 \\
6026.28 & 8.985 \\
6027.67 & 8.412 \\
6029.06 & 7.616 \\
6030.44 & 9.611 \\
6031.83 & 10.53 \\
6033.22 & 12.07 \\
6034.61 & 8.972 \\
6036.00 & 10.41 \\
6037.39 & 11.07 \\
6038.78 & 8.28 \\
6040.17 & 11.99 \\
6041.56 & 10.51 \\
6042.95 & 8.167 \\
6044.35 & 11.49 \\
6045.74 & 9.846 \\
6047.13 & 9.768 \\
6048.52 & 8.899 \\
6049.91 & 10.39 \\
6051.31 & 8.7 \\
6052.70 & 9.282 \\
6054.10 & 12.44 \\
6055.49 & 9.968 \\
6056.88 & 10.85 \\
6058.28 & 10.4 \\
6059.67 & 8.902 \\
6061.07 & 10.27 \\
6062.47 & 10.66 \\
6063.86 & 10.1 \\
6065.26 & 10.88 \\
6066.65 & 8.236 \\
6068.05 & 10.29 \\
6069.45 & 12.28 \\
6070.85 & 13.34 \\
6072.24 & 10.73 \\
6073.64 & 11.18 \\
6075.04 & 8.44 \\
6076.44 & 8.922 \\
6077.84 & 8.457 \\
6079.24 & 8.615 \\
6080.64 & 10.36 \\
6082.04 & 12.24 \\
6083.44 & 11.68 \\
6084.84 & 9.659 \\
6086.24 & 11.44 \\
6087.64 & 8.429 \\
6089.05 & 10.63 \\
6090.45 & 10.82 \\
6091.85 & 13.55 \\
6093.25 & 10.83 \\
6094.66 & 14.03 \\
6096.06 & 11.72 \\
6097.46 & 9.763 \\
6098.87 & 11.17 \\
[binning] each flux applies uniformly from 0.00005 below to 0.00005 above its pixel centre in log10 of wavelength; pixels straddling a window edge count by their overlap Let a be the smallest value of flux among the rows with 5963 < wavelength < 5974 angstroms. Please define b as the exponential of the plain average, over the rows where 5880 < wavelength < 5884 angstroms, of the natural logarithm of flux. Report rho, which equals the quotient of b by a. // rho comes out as 1.37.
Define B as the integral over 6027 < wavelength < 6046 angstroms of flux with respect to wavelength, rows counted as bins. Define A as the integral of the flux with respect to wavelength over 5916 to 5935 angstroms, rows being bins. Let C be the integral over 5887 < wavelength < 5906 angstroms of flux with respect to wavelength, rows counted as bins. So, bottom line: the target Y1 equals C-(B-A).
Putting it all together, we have 238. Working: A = 210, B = 189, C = 217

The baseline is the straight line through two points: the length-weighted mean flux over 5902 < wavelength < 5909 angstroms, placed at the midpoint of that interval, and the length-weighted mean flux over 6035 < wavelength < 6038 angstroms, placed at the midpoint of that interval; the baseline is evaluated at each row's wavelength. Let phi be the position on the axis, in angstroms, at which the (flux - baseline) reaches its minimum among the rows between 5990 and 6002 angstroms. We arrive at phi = 5993.07 angstroms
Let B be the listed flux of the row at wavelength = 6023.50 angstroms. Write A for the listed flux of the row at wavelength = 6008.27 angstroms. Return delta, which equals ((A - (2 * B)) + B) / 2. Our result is -0.17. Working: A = 8.627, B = 8.965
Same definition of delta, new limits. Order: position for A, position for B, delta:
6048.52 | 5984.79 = 0.19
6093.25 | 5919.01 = -0.36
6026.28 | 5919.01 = -1.28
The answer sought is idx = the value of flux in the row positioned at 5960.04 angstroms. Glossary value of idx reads 12.03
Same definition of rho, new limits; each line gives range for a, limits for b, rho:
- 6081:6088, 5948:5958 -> 1.17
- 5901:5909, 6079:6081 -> 1.09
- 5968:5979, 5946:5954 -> 1.21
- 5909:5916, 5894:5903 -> 1.35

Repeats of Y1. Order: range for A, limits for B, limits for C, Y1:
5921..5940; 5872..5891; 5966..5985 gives 177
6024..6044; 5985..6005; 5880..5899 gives 261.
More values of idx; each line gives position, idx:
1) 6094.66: 14.03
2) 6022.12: 8.628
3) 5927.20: 13.79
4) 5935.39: 8.985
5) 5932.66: 8.931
